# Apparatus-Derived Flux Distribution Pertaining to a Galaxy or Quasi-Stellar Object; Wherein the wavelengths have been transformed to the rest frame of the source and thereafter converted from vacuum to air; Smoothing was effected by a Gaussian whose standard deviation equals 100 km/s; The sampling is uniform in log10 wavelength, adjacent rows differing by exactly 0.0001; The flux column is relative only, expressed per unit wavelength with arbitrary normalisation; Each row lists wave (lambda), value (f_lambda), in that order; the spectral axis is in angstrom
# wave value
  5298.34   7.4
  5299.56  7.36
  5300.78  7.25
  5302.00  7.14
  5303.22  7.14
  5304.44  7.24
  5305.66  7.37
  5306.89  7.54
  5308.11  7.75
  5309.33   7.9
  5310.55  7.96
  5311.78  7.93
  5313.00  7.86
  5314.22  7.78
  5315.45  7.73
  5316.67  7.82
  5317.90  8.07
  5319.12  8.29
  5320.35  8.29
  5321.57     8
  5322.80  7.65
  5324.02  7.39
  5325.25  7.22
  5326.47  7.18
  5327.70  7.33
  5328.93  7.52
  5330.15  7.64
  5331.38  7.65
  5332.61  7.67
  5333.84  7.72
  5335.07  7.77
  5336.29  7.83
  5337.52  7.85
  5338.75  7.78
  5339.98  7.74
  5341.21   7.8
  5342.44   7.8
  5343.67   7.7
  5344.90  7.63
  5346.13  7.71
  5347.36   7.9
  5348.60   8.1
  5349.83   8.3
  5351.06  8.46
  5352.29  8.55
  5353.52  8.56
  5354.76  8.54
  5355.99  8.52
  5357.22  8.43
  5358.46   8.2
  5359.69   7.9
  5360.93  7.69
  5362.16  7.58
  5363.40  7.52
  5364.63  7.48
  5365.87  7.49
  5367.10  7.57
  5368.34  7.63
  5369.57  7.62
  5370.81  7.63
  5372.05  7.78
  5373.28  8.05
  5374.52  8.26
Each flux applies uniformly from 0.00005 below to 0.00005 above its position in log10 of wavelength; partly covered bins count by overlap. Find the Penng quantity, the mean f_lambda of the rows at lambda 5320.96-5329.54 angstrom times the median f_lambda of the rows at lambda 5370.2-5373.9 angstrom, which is 58.1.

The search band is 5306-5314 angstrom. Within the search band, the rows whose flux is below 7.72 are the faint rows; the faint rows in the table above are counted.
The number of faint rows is 1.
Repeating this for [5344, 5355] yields 2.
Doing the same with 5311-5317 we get 0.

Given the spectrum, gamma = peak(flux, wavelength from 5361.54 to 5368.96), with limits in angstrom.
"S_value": 7.63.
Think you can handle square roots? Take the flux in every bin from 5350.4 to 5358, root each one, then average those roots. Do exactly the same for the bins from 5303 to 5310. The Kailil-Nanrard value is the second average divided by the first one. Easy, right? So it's 0.94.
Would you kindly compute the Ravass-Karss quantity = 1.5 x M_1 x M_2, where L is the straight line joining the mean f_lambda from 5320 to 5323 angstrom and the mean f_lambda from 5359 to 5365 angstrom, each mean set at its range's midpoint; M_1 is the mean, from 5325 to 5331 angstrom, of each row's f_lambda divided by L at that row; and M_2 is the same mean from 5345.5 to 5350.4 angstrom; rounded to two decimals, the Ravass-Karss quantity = 1.44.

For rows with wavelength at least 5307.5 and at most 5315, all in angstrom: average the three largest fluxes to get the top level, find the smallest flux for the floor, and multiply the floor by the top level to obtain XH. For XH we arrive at 61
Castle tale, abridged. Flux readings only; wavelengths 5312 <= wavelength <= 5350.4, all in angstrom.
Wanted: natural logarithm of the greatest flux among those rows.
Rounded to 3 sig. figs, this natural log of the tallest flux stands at 2.12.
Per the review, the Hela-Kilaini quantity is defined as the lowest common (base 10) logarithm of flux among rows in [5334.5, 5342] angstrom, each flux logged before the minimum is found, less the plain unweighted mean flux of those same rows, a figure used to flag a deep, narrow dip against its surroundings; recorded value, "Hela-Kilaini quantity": -6.91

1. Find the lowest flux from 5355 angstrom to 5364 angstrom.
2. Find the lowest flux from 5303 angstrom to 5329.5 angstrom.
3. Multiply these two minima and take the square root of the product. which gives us 7.33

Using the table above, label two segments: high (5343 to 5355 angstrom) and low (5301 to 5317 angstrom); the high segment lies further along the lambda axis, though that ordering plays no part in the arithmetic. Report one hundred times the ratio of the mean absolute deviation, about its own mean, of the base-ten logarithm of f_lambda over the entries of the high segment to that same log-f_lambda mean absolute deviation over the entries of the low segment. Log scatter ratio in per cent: 119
